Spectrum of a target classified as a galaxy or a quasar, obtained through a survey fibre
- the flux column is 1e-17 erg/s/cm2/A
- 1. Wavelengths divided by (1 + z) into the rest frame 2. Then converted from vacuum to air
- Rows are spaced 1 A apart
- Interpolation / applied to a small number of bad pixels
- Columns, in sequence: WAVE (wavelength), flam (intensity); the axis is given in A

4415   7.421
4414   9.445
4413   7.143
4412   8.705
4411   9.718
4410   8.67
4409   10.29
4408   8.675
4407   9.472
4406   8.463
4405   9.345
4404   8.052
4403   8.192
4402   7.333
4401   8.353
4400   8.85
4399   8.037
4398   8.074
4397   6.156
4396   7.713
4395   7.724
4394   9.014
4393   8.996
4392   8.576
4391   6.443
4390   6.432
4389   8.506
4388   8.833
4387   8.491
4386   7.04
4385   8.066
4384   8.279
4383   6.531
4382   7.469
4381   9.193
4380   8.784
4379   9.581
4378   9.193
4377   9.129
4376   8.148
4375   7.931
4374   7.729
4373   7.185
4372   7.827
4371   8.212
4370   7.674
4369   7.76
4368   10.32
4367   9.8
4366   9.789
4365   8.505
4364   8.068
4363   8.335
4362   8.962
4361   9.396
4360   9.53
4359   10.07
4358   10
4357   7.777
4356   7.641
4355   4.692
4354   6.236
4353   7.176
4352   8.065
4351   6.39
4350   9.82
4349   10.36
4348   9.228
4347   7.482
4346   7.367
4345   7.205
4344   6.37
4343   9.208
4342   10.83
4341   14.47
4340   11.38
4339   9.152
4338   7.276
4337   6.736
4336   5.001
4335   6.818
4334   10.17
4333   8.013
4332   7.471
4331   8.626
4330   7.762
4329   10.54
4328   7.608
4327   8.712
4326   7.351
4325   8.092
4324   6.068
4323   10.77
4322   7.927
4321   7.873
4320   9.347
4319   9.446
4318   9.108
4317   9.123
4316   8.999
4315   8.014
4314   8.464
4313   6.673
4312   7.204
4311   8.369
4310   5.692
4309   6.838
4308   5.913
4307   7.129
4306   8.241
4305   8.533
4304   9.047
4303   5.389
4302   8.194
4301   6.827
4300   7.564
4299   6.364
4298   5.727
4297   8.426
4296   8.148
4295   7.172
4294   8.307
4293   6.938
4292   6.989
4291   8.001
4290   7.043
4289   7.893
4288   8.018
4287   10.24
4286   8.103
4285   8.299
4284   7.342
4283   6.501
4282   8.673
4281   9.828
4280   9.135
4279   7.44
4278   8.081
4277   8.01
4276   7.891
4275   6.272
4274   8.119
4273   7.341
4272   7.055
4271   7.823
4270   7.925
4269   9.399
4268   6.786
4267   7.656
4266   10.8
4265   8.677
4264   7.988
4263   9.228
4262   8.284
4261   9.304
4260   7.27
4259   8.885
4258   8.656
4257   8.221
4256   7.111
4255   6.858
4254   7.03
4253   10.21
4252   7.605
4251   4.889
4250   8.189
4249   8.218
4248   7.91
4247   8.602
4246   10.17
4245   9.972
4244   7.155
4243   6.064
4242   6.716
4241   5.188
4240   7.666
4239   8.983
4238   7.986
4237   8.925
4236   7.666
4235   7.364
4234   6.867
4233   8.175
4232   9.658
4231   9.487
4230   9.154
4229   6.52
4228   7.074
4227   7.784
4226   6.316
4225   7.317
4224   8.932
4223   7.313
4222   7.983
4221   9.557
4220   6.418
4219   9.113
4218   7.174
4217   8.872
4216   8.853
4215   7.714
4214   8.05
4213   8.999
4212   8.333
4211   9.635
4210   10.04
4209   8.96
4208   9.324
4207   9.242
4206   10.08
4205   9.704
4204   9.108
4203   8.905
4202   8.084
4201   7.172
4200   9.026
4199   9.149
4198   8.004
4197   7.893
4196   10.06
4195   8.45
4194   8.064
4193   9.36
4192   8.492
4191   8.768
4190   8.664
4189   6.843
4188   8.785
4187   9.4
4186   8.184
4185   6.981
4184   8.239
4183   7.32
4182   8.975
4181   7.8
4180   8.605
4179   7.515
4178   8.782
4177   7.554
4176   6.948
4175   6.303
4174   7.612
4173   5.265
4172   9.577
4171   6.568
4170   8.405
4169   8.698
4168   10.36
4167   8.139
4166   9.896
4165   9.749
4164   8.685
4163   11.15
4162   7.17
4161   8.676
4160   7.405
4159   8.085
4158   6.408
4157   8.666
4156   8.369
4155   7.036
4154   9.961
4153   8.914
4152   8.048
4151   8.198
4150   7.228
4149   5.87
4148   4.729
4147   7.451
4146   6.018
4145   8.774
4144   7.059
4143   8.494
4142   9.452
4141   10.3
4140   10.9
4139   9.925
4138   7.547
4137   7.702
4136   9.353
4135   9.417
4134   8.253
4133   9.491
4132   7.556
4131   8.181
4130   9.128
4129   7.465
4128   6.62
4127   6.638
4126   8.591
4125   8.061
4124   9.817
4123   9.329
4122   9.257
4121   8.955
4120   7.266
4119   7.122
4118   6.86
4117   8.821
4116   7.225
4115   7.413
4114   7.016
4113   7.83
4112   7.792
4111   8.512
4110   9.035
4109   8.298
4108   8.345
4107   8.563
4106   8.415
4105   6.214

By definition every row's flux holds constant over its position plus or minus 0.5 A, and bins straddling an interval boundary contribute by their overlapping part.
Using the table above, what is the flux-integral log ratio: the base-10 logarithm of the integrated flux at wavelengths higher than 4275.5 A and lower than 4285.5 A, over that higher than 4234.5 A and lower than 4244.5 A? 0.0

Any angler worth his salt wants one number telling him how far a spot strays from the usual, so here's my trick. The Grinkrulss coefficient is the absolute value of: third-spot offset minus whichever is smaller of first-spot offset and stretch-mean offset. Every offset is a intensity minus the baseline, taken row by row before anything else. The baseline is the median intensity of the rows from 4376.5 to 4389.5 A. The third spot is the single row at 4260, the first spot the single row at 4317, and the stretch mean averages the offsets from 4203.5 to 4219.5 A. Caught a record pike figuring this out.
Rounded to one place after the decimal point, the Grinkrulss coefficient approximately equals 1.7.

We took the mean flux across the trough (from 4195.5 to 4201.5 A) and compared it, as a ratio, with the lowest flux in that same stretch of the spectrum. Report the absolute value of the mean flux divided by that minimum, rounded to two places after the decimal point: 1.19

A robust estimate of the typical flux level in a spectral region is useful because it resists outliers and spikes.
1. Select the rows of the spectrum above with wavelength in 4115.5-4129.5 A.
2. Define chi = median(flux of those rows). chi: 7.8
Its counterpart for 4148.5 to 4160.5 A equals 8.1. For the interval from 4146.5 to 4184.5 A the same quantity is 8.1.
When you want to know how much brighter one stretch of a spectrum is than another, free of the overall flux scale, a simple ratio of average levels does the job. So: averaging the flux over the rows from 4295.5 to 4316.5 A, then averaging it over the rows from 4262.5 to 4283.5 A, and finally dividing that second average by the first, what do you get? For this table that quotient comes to 1.10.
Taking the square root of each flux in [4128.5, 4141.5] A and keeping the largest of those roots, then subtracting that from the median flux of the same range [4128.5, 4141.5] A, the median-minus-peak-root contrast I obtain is 5.83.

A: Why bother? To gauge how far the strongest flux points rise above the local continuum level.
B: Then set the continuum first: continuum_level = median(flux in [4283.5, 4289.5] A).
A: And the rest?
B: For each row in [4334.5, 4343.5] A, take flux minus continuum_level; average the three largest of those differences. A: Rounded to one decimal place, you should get 4.2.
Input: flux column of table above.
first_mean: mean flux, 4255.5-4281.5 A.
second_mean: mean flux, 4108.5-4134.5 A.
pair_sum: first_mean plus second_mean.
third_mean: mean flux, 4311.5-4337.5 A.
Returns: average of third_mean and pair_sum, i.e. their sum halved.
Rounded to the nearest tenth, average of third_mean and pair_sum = 12.2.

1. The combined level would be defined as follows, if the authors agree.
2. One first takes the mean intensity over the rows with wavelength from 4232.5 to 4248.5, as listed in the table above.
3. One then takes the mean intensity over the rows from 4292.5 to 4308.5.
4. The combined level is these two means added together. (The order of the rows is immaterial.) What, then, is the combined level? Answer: 15.2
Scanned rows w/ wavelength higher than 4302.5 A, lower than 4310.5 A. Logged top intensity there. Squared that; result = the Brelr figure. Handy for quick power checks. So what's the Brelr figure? 82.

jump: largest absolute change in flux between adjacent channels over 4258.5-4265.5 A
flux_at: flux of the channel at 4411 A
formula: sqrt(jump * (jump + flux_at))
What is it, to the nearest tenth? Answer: 4.9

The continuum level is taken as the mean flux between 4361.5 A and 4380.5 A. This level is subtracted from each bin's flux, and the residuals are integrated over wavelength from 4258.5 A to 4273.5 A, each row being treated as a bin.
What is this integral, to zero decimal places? -4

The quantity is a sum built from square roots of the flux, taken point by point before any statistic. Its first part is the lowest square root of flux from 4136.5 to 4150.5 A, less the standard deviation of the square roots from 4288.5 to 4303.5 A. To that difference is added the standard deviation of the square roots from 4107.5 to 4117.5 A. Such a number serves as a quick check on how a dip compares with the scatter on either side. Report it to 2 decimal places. 2.12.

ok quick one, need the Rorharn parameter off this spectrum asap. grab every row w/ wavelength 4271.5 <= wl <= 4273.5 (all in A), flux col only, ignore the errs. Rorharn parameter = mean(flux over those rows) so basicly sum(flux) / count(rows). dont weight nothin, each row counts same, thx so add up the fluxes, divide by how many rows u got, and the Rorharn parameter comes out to 7.2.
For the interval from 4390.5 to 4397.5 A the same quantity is 7.8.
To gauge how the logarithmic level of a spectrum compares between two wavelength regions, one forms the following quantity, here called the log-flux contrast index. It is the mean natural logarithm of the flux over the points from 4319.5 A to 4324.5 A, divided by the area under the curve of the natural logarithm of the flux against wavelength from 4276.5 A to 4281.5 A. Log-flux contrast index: 0.198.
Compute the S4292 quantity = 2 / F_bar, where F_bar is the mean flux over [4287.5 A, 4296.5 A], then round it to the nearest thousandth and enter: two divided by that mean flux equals 0.263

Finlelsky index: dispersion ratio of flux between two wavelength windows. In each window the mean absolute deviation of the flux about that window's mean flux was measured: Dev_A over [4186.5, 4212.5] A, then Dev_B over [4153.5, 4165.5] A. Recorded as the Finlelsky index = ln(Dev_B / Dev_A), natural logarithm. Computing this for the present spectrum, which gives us 0.5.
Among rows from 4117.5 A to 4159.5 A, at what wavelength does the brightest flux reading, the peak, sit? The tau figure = 4140 A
